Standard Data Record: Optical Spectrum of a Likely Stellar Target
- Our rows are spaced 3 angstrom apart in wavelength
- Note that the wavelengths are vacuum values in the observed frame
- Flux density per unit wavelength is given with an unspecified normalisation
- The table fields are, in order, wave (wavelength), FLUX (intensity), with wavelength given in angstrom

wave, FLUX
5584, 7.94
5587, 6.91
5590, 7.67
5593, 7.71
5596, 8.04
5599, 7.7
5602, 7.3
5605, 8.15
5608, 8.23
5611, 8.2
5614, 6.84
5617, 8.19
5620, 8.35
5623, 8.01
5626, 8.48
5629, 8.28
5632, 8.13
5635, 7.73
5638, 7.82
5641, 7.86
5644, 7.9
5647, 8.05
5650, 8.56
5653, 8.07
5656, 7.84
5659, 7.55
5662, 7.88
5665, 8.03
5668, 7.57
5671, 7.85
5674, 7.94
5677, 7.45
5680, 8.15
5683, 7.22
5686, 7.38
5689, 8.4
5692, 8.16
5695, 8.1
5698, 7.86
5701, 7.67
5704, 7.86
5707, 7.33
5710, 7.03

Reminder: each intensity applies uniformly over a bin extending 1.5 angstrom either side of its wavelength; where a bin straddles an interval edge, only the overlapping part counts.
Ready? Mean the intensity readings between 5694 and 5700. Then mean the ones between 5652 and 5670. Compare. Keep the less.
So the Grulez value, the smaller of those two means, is 7.82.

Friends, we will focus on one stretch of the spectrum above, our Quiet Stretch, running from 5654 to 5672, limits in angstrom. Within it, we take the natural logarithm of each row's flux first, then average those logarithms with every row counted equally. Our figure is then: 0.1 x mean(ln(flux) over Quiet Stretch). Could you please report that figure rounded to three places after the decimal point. 0.205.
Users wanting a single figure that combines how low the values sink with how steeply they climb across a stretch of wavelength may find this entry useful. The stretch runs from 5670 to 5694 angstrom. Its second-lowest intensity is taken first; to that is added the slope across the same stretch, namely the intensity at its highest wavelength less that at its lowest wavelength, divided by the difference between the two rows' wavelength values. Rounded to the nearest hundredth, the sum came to 7.39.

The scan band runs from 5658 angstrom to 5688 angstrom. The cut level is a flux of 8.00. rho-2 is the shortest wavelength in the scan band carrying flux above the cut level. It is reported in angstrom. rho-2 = 5665 angstrom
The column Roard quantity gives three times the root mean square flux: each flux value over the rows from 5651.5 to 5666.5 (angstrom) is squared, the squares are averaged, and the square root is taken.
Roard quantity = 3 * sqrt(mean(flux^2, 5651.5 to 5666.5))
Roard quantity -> 23.6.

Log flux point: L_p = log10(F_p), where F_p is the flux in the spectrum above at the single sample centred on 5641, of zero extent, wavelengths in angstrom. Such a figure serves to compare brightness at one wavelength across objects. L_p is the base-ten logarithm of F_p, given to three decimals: 0.895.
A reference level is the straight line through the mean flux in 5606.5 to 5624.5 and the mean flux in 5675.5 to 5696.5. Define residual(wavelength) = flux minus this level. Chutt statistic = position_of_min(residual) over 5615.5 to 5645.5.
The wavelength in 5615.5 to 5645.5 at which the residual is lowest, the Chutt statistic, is 5635 angstrom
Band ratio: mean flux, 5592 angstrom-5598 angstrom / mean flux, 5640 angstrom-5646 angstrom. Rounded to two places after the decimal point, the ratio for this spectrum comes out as 1.00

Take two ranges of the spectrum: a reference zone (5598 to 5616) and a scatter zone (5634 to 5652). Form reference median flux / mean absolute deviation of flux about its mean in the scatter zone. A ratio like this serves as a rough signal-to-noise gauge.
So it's 37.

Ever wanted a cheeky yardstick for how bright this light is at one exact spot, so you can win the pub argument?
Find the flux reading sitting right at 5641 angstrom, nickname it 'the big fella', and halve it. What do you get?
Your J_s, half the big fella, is 3.93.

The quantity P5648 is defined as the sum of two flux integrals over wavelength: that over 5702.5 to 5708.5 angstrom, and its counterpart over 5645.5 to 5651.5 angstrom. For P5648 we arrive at 95.4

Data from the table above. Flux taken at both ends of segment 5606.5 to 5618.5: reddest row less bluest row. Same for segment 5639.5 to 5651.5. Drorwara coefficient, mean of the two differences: 0.3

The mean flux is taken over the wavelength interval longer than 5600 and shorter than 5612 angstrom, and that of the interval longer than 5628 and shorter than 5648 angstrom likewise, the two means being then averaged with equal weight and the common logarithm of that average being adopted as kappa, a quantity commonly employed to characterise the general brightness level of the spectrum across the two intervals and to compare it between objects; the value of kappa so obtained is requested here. 0.901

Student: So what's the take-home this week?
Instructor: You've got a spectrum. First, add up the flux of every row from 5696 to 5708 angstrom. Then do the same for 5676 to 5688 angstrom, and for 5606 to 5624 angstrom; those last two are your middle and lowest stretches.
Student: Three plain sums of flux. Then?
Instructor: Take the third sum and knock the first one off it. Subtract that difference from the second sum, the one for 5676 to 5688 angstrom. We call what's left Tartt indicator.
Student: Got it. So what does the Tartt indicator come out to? 13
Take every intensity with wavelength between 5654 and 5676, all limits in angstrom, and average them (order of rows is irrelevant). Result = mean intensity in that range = 7.81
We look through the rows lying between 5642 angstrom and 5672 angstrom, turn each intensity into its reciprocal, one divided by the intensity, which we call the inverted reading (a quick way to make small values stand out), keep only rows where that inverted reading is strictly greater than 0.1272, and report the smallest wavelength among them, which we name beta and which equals 5656 angstrom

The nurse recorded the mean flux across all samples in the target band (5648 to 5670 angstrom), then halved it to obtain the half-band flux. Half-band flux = 3.96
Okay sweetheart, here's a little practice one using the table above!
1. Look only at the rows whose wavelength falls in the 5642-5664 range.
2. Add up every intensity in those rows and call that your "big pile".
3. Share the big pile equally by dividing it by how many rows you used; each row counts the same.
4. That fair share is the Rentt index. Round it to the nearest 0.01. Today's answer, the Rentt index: 7.98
